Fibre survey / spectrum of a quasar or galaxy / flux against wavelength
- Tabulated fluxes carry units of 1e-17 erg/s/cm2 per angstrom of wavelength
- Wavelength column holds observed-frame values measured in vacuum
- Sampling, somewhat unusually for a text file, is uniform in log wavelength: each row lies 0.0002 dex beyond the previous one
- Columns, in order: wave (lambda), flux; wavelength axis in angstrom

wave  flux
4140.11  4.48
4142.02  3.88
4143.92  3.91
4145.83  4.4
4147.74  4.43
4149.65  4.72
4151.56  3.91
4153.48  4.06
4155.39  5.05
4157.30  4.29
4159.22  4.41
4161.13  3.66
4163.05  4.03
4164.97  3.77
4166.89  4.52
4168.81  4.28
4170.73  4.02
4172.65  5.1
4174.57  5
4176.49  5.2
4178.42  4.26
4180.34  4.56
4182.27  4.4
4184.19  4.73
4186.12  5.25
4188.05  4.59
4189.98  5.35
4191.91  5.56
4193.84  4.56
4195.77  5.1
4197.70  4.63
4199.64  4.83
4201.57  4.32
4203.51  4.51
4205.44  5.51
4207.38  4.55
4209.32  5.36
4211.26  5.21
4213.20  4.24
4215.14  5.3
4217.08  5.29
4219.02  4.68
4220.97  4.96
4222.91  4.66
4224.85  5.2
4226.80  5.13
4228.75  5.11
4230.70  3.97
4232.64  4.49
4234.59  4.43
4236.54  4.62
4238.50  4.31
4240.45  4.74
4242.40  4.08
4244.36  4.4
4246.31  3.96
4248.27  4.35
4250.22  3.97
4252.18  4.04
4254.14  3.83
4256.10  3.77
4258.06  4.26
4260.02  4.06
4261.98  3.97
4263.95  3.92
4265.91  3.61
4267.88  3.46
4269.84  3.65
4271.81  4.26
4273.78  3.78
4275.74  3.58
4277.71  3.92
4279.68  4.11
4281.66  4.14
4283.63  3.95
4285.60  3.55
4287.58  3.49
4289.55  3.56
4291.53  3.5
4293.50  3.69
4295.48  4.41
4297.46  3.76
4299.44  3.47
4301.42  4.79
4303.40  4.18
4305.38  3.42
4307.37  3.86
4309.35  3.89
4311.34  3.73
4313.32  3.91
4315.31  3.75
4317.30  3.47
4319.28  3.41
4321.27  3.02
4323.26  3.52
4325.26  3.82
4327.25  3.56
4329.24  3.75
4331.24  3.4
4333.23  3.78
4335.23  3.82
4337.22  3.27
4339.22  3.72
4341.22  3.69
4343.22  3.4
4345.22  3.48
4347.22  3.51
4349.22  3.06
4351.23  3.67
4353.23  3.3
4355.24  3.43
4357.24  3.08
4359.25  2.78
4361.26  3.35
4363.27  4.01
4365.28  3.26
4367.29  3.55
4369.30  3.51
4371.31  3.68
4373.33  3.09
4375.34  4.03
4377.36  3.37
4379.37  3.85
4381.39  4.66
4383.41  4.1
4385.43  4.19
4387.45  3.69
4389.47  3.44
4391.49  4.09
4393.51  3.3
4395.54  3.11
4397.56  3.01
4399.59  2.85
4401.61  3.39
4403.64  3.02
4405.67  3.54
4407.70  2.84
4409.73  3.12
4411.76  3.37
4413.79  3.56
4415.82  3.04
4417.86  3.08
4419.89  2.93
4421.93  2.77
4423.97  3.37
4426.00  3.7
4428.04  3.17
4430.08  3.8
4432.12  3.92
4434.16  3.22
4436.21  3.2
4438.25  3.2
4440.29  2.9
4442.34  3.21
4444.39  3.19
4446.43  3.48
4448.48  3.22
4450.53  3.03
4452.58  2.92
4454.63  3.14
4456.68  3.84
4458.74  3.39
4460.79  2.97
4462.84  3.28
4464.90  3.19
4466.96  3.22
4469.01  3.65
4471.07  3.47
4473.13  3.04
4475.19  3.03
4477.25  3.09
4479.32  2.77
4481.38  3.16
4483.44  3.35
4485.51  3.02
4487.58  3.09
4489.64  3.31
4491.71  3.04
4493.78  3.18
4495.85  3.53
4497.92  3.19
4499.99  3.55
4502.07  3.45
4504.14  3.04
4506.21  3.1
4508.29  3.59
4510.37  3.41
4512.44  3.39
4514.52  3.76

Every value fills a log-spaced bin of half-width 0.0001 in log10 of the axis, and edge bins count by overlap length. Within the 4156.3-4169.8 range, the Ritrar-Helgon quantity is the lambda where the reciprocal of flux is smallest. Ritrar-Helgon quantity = 4166.89 angstrom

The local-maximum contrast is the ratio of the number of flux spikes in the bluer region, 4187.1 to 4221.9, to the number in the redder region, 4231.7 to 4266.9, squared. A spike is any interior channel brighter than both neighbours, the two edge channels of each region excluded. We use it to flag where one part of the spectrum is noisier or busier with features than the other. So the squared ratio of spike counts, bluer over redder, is 1.00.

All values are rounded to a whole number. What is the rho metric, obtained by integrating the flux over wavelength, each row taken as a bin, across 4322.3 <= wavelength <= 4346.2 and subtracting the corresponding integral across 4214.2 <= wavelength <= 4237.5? -26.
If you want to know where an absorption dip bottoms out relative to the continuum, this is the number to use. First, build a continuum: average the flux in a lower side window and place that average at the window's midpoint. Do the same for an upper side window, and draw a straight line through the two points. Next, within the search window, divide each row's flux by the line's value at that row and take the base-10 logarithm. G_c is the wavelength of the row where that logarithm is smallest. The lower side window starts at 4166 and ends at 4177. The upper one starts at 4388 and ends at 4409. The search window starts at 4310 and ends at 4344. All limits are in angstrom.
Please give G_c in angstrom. 4321.27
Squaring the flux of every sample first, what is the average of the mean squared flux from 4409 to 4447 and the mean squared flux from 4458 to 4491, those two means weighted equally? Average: 10.5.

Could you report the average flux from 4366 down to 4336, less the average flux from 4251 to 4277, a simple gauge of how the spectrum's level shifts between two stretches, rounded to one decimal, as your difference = -0.5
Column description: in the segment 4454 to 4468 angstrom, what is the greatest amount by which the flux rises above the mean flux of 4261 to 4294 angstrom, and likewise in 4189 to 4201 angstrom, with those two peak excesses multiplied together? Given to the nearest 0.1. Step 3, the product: 0.1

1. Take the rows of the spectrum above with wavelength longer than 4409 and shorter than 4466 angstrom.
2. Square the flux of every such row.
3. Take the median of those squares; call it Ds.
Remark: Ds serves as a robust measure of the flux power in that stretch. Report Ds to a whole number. 10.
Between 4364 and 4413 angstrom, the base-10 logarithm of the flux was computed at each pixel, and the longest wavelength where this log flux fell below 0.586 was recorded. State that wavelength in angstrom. 4411.76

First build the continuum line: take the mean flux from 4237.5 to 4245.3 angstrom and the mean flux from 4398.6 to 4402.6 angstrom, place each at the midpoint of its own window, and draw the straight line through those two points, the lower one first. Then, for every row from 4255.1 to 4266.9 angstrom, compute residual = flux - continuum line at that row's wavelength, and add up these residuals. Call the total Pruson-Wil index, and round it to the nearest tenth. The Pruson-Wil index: -1.8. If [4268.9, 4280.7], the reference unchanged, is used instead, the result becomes -1.4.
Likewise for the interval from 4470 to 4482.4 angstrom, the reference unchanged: 3.4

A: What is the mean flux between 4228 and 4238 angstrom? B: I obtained 4.5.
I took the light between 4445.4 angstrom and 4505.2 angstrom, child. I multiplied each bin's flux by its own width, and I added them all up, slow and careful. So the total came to 193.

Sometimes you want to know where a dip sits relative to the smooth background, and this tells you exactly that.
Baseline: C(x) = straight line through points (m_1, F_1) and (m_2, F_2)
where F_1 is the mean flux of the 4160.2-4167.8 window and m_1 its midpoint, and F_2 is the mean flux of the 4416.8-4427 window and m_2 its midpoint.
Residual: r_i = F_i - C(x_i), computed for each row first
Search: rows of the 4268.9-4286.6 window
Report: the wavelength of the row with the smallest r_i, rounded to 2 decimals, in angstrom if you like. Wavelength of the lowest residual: 4275.74 angstrom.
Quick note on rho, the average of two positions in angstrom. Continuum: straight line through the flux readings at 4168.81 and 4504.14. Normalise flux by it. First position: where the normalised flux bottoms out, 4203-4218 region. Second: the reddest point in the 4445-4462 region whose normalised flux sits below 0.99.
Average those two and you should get 4337.0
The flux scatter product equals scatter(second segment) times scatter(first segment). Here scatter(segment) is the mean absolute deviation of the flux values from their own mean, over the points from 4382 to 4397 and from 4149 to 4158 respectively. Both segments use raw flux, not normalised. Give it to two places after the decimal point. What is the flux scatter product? 0.14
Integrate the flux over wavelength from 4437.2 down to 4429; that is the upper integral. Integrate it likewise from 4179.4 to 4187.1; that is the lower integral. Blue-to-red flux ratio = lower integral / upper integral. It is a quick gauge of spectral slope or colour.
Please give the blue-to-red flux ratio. 1.26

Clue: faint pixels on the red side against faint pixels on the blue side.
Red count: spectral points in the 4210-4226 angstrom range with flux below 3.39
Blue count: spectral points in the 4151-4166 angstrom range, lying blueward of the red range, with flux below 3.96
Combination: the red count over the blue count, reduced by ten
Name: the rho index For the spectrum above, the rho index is -10.0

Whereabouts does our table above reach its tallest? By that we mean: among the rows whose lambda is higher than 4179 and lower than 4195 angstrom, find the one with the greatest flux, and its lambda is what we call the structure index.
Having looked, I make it 4191.91 angstrom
